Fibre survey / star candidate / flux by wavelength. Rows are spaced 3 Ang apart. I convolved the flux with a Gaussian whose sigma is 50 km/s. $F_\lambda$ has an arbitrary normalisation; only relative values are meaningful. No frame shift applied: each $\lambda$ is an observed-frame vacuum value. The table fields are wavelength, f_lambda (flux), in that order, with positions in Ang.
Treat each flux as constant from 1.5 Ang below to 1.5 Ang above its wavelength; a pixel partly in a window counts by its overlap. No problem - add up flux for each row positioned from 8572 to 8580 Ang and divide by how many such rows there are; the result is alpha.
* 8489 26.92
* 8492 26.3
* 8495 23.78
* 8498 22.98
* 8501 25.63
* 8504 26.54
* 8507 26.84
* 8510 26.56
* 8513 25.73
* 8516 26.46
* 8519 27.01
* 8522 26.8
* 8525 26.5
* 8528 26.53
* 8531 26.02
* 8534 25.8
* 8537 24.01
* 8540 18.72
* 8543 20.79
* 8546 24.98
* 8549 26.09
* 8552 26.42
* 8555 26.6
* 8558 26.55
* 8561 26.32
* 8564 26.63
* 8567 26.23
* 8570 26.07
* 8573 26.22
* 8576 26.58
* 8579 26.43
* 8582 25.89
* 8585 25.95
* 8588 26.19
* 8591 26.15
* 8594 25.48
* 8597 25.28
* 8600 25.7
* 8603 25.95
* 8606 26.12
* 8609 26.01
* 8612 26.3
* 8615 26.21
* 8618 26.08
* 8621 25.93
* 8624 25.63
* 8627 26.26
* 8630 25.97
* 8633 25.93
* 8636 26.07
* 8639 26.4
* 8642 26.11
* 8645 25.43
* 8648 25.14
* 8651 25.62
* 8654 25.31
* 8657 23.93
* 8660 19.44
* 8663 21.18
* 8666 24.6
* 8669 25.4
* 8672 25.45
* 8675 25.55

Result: 26.4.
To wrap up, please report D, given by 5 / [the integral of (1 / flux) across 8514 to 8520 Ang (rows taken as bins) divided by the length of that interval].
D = 133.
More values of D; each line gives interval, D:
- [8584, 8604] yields 129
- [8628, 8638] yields 130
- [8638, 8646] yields 130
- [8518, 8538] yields 130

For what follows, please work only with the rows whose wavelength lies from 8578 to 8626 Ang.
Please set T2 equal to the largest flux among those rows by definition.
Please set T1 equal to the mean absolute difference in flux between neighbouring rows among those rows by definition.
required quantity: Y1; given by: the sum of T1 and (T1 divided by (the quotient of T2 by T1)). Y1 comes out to 0.2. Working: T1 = 0.2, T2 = 26.43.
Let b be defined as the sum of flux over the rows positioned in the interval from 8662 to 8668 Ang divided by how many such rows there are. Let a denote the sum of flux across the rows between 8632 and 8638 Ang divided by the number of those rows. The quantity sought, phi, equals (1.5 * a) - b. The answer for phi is 16.1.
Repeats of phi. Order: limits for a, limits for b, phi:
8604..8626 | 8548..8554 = 12.8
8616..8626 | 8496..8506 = 13.8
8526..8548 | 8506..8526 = 9.2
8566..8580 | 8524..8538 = 13.7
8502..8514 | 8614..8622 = 13.6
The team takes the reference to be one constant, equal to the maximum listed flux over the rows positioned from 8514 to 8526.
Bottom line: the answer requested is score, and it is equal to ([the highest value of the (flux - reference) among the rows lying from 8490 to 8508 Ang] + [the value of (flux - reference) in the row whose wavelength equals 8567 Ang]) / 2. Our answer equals -0.5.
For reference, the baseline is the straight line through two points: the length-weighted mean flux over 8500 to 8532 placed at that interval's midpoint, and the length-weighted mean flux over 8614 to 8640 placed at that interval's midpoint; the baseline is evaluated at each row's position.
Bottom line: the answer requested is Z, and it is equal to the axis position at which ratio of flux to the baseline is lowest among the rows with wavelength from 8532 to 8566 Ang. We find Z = 8540 Ang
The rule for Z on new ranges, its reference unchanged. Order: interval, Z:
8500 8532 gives 8501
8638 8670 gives 8660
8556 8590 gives 8582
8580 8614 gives 8597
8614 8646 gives 8645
